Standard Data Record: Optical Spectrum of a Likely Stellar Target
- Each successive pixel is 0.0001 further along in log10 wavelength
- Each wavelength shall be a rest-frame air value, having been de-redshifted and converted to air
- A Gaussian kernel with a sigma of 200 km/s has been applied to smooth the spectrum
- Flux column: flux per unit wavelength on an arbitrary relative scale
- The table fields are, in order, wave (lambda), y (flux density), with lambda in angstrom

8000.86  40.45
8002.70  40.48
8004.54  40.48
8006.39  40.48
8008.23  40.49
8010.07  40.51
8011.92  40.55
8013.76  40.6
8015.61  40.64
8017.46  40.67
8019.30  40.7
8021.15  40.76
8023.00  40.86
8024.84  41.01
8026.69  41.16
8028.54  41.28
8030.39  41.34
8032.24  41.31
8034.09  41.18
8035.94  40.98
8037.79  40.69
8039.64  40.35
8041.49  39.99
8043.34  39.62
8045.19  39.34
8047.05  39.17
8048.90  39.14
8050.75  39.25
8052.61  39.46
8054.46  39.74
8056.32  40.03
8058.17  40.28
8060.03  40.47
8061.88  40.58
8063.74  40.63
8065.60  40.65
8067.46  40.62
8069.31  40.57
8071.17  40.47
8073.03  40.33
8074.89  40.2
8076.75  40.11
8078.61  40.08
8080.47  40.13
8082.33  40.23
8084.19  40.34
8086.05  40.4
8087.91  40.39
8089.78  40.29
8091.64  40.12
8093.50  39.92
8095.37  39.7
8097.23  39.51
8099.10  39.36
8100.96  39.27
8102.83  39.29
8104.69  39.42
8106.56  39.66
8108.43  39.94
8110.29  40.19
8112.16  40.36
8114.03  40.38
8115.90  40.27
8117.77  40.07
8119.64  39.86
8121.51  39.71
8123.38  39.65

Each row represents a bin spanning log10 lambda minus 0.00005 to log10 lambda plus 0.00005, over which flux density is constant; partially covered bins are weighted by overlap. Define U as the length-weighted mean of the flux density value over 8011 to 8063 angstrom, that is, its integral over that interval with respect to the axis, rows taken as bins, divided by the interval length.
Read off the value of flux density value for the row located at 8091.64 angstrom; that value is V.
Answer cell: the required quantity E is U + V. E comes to 80.5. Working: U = 40.4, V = 40.12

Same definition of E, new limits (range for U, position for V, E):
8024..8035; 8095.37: 80.9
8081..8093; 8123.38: 79.9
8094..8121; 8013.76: 80.4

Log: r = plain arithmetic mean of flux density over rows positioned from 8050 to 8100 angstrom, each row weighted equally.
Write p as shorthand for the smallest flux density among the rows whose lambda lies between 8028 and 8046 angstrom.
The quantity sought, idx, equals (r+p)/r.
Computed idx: 1.98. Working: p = 39.34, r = 40.1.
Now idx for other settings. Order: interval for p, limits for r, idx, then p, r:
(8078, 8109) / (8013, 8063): 1.97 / 39.27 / 40.4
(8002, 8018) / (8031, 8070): 2.01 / 40.48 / 40.2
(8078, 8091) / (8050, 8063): 2.00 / 40.08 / 40.0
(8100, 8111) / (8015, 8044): 1.96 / 39.27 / 40.8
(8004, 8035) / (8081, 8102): 2.01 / 40.48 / 40.0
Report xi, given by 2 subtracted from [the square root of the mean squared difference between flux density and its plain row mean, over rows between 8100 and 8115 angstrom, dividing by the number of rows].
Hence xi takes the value -1.56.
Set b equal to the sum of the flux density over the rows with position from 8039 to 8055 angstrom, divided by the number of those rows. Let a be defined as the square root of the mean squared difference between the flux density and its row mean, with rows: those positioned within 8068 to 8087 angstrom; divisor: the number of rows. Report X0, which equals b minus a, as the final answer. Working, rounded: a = 0.2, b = 39.56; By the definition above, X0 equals 39.4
